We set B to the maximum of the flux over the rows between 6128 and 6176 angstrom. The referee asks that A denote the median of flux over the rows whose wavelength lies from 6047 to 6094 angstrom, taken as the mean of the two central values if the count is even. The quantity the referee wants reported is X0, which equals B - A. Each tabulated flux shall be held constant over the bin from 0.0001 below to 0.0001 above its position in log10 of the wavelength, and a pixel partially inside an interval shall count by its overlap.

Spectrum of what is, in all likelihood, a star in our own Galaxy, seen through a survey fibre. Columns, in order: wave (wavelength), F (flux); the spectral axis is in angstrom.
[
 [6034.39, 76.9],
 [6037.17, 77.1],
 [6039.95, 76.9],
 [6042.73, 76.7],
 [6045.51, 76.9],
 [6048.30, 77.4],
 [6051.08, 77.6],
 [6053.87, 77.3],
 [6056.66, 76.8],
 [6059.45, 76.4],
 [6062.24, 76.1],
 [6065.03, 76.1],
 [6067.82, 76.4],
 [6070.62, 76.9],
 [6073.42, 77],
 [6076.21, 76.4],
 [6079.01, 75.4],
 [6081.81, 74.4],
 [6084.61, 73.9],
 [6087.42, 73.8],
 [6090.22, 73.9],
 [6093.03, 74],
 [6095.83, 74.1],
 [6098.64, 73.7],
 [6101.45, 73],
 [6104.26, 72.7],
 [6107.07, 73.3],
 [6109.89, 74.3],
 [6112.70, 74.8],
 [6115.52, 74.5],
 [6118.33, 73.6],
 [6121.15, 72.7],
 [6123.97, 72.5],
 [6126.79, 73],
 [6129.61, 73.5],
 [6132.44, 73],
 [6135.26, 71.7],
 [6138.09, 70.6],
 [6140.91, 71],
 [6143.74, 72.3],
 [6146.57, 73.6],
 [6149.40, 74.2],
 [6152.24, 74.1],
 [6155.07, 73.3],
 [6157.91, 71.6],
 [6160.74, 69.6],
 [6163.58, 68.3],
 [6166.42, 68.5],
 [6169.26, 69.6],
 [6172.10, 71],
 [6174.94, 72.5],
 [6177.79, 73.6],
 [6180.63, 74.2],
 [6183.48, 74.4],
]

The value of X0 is -2.2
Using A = 76.4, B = 74.2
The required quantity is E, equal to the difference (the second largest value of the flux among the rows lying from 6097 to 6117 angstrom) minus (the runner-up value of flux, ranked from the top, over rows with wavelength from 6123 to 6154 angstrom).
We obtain 0.4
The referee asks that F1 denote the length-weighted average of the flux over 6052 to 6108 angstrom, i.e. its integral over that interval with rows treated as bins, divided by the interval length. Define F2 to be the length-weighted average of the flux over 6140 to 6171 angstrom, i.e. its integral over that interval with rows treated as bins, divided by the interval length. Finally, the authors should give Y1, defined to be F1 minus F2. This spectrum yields 4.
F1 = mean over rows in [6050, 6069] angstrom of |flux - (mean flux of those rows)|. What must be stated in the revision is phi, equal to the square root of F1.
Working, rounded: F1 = 0.48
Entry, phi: 0.69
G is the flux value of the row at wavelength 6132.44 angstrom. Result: 73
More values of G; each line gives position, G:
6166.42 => 68.5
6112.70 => 74.8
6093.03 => 74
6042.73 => 76.7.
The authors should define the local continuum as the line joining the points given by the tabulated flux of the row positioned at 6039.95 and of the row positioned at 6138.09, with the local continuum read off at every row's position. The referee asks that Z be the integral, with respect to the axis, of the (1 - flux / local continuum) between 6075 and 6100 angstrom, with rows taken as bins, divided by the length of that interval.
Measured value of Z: -0.007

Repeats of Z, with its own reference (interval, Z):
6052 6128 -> -0.014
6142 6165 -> -0.036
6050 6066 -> -0.013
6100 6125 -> -0.018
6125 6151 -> -0.028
